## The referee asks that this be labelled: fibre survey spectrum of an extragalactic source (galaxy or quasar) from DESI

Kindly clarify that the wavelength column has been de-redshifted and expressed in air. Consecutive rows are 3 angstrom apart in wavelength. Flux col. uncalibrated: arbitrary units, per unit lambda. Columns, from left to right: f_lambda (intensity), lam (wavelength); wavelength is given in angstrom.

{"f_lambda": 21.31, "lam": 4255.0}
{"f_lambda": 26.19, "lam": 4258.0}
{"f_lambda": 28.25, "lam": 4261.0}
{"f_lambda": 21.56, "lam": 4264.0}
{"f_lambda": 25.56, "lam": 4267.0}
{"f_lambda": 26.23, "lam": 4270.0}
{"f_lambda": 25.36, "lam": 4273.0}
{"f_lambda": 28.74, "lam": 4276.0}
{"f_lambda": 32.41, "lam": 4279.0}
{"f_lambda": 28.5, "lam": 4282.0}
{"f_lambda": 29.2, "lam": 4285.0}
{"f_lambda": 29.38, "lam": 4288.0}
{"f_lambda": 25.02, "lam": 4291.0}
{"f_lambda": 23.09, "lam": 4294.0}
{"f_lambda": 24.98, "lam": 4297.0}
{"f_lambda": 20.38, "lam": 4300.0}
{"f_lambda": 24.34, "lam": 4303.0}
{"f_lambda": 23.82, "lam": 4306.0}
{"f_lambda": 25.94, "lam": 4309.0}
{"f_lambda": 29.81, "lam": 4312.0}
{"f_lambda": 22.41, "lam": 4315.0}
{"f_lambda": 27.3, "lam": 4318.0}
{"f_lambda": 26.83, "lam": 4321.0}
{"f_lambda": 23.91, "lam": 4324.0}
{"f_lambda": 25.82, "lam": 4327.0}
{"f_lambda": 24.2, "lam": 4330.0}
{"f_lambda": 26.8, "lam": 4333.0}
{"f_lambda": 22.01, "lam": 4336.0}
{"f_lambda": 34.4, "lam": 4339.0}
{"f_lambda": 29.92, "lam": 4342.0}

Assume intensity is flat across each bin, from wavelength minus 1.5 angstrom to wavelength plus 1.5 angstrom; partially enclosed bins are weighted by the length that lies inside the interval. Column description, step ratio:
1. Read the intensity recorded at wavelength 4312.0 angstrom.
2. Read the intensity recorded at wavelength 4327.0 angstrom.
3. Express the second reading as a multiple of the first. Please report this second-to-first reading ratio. 0.87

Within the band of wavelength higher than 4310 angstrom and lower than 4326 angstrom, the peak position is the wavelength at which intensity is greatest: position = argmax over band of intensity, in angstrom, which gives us 4312.0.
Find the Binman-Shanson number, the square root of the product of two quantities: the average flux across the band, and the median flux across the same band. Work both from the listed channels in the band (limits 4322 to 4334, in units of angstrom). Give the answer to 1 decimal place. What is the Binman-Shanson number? 25.1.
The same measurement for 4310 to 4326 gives 26.4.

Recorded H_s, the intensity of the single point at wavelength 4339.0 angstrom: 34.4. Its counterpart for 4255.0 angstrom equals 21.31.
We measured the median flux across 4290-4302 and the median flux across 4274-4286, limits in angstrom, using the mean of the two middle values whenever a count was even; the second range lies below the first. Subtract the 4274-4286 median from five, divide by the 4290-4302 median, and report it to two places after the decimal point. -1.00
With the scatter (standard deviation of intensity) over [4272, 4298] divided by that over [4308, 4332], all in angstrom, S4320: 1.3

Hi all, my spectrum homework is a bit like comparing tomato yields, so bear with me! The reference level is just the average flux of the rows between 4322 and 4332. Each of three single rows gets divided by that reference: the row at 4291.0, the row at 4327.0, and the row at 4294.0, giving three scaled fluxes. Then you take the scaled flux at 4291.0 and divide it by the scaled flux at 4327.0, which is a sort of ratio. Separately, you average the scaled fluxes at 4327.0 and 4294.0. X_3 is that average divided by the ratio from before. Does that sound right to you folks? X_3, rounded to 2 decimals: 1.02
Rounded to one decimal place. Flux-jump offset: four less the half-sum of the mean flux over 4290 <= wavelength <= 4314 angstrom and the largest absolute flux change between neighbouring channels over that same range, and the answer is -10.6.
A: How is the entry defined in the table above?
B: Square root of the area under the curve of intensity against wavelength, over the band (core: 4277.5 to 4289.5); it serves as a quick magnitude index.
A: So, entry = 19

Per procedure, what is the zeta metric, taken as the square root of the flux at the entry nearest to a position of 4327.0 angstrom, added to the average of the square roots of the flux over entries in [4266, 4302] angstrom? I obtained 10.2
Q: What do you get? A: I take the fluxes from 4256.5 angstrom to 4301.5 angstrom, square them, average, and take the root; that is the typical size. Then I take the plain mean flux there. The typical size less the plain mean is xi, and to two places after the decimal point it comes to 0.18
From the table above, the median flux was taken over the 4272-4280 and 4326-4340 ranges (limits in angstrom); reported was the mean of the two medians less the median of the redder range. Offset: 1.46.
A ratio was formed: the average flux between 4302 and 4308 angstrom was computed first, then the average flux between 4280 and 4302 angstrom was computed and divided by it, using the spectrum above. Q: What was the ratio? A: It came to 1.07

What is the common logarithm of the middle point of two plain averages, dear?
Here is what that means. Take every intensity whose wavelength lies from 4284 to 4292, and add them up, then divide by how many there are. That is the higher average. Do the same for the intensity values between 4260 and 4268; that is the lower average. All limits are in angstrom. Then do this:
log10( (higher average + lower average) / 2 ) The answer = 1.42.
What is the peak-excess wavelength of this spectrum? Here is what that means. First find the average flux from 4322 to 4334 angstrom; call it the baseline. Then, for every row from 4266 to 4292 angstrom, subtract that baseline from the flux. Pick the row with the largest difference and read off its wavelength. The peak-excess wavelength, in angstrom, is 4279.0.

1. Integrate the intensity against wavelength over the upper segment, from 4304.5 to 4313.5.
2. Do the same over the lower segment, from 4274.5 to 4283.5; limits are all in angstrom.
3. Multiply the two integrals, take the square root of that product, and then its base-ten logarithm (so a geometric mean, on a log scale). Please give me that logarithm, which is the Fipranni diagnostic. 2.40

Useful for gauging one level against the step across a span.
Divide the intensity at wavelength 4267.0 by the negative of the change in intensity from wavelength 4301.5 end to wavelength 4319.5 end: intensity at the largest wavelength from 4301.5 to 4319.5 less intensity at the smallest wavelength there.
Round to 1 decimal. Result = -8.6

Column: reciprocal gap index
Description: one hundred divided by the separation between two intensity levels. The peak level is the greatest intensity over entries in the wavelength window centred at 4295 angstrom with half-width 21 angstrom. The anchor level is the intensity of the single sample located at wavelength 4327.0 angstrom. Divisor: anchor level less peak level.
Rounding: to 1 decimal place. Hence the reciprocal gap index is -15.2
